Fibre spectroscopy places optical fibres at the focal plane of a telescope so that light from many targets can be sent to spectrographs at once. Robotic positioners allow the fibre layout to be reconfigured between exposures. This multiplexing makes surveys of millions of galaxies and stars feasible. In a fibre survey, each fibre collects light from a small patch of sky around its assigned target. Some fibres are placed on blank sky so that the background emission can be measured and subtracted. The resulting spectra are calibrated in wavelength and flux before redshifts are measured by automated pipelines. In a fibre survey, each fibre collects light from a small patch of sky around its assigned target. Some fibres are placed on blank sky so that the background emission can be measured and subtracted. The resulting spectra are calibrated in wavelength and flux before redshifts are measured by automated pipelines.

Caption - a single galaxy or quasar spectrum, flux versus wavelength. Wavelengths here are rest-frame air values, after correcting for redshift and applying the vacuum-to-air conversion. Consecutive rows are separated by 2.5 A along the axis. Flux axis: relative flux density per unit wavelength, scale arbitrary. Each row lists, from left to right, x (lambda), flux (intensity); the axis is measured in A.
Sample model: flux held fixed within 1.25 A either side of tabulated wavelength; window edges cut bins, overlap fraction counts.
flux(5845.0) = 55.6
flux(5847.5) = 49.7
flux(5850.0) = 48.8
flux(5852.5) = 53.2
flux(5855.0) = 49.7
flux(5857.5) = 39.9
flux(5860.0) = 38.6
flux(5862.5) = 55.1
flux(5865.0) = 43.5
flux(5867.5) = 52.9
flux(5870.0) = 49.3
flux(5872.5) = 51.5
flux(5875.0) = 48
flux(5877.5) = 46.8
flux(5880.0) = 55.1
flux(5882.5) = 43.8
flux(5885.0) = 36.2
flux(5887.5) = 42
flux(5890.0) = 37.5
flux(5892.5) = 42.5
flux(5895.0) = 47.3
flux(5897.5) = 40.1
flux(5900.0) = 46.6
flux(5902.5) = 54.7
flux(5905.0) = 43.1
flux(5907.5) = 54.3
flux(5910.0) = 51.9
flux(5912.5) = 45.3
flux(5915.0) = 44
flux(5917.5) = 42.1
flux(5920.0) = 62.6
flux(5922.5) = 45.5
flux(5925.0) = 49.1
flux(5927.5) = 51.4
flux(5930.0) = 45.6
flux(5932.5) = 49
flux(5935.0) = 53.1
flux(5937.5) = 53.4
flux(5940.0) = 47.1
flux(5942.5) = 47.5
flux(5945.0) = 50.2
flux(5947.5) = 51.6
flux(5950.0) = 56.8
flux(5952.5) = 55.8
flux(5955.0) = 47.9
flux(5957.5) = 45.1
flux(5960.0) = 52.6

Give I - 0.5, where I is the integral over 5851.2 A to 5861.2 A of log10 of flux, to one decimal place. 16.0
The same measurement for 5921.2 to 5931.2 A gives 16.3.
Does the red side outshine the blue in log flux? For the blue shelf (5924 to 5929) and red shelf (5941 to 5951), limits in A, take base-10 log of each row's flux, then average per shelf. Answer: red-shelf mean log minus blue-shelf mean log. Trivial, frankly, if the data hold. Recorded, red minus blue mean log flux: 0.010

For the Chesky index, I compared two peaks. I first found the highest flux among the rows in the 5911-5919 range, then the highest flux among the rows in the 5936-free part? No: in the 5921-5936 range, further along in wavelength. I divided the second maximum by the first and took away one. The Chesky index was 0.172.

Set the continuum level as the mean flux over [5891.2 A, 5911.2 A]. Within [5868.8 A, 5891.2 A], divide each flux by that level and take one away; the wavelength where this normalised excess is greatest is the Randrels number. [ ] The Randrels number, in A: 5880.0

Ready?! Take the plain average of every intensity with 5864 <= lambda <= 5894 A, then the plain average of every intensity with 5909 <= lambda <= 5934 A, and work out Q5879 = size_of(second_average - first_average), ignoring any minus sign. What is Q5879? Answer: 2.9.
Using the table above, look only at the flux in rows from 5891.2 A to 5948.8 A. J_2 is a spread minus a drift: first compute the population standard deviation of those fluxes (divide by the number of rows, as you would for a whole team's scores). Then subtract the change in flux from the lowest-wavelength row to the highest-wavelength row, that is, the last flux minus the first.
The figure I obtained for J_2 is -4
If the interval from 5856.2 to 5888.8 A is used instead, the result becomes 4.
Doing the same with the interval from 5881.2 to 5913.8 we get 4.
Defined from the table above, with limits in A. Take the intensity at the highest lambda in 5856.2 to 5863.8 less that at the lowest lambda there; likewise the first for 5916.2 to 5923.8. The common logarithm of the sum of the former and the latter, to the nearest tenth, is 1.3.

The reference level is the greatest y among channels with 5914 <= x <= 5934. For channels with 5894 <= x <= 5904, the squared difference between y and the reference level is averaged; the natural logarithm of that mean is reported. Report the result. 5.6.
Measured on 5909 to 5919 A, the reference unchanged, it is 5.7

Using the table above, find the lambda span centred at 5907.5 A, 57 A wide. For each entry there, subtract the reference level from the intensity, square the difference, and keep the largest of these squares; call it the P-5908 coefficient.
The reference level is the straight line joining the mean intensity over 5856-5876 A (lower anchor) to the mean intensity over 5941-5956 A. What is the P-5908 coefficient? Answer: 155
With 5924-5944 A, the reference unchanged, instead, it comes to 26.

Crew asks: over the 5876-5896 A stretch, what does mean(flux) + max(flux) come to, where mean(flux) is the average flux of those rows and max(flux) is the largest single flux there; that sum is 99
